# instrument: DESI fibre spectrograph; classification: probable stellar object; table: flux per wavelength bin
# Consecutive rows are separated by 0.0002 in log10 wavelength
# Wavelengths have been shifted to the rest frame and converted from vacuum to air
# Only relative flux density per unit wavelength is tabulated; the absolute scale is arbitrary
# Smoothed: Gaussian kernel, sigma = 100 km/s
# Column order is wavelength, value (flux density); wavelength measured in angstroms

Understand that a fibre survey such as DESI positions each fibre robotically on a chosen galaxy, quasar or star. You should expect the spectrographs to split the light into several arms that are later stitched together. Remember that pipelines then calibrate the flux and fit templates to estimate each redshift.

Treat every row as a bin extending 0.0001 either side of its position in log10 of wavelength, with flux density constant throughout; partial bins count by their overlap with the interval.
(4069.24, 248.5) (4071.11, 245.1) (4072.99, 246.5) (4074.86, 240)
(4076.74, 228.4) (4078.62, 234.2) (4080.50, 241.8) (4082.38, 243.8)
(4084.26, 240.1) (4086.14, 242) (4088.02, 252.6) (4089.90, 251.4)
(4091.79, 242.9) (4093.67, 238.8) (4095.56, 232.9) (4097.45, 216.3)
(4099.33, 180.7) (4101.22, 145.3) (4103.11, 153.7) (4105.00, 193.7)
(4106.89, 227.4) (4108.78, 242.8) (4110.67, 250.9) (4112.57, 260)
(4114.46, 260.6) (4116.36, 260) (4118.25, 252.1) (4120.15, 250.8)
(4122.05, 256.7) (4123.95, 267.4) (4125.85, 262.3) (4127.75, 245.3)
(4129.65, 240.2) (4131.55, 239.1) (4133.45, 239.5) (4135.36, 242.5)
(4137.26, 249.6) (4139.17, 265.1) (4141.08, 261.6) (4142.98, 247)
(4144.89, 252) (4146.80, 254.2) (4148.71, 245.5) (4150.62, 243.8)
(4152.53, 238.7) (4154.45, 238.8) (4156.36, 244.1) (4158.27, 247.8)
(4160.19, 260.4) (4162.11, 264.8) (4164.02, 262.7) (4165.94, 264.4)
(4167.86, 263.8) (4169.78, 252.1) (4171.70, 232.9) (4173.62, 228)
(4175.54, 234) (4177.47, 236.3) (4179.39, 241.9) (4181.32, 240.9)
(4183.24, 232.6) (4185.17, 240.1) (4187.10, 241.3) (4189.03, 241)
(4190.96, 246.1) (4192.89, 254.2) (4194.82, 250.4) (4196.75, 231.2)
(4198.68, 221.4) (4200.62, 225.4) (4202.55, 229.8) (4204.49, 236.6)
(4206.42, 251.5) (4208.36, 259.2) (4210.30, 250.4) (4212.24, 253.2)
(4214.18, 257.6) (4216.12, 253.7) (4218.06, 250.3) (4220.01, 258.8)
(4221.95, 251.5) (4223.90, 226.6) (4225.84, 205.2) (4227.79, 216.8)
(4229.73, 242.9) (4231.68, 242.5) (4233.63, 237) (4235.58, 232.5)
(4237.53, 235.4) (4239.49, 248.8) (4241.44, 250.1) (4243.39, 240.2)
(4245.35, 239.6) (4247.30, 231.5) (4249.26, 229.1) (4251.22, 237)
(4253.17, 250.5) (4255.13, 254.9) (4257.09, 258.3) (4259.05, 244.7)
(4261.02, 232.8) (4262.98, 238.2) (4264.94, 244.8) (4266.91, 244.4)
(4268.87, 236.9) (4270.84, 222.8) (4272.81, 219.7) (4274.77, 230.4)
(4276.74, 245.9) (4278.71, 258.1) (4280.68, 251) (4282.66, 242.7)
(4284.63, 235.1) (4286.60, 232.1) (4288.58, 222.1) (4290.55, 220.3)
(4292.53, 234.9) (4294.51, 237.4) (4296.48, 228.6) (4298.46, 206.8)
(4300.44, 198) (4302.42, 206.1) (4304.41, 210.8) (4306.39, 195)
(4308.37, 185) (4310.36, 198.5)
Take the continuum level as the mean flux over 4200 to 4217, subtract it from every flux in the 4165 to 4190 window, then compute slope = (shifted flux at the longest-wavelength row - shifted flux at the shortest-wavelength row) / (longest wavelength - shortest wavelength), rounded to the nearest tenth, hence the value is -1.0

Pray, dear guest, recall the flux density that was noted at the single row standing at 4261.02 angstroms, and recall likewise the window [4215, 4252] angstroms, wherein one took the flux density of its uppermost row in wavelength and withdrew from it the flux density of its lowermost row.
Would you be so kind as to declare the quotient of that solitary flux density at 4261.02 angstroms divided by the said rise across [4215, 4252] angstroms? -14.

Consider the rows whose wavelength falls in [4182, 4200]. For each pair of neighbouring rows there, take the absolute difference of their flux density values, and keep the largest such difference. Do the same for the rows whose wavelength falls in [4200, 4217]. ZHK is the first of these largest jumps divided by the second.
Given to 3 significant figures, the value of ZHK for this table 1.29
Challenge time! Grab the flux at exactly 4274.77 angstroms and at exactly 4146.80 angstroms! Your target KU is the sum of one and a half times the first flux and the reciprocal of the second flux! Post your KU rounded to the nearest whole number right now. 346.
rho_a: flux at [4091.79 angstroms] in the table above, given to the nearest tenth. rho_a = 242.9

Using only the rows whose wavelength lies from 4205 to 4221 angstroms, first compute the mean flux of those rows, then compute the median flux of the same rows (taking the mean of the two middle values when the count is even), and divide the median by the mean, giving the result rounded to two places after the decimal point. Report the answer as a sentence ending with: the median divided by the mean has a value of 1.00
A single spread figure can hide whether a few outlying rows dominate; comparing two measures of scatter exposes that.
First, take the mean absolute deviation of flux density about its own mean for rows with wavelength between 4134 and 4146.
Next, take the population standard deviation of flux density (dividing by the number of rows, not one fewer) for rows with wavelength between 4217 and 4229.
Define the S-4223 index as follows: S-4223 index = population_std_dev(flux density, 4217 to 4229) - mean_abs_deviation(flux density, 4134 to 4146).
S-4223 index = 13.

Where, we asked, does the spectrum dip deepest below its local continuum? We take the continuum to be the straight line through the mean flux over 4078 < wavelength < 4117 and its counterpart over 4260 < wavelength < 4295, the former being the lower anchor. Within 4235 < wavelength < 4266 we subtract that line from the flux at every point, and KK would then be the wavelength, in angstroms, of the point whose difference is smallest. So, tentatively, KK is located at 4249.26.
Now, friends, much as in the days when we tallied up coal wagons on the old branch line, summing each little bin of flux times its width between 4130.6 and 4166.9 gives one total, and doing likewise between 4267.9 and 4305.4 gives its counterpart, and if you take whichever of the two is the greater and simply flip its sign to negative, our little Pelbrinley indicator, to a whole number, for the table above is -9098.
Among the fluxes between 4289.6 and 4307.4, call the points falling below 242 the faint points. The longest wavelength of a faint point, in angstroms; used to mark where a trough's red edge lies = 4306.39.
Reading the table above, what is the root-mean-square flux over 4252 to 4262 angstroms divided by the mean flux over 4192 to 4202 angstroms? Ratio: 1.05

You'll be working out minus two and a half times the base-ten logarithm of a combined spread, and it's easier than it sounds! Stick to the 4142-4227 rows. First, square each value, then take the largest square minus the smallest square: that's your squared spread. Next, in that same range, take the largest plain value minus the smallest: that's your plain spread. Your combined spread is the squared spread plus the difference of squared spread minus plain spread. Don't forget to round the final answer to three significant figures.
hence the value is -11.9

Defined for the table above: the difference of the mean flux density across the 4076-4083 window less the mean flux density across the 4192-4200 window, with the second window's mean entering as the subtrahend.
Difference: -2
